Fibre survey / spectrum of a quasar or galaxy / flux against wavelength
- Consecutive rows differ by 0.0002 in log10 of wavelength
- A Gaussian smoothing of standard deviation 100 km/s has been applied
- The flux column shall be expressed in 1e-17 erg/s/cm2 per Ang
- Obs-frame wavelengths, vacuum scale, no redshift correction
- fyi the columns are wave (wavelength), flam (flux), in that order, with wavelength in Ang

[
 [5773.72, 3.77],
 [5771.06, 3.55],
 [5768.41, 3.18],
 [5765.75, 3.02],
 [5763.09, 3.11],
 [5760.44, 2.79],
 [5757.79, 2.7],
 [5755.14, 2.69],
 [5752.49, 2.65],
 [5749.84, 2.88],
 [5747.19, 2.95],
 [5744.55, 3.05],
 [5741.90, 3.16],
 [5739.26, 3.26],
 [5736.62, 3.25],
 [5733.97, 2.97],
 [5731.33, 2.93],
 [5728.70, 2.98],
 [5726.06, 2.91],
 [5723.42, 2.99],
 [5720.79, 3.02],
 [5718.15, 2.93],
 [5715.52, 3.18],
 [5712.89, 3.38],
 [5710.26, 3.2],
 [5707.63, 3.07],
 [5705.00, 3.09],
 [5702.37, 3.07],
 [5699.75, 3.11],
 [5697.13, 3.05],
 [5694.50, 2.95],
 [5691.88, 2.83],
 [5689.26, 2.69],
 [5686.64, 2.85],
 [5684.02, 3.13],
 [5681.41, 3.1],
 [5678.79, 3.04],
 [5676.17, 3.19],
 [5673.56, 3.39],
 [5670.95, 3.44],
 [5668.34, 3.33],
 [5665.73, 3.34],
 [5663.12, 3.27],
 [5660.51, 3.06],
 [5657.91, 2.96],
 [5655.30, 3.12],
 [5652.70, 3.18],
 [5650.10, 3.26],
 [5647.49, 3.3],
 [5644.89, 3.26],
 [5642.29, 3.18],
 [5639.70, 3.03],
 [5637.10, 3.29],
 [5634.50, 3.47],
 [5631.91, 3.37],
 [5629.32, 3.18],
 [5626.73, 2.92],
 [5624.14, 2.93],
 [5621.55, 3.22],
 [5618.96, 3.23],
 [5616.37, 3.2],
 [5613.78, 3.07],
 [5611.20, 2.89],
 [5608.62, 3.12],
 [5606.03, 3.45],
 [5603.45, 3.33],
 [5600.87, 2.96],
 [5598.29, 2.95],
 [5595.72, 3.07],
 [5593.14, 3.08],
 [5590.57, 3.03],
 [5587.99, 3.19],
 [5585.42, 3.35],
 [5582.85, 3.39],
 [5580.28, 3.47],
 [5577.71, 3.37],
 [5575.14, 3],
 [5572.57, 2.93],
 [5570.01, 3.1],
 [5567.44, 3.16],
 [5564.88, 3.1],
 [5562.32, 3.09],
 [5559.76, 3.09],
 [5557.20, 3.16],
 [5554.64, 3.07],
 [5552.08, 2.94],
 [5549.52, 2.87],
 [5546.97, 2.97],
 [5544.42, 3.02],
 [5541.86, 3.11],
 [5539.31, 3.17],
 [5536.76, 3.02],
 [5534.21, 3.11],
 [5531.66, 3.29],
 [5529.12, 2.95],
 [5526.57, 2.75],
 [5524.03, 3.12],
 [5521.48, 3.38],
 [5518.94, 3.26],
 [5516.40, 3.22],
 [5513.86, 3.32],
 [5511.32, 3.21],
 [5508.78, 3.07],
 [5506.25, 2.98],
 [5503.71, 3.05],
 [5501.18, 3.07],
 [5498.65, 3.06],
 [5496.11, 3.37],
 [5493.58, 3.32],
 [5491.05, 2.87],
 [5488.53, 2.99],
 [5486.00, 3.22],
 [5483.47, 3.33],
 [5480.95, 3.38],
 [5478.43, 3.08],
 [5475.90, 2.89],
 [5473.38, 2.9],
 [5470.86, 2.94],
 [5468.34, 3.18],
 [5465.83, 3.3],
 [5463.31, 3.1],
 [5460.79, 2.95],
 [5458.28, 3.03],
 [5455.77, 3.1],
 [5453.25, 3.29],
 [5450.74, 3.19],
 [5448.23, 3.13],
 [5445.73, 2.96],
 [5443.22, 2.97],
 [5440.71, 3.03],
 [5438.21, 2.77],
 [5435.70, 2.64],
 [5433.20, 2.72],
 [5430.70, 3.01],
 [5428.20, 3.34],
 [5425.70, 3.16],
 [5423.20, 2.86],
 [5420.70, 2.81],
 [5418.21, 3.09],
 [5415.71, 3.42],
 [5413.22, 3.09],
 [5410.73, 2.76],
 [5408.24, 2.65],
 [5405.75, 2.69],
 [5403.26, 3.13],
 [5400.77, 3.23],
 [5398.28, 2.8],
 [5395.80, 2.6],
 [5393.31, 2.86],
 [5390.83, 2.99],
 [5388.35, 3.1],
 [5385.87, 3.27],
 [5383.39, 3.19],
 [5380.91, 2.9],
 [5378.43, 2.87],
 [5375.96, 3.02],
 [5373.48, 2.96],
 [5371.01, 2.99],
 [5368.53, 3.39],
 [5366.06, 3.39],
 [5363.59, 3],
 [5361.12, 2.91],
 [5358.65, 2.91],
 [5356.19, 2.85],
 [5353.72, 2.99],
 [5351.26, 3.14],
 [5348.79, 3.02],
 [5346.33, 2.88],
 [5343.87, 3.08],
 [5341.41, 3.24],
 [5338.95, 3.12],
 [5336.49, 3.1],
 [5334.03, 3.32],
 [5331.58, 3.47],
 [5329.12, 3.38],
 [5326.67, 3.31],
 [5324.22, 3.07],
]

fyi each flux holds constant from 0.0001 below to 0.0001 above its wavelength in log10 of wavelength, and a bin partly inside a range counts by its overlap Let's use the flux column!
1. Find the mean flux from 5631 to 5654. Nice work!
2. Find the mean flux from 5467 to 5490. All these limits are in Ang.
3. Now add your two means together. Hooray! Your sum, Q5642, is 6.36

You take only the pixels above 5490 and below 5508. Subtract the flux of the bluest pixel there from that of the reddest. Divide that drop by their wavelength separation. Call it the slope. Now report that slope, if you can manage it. 0.01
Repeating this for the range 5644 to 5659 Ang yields -0.02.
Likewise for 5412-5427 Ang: 0.01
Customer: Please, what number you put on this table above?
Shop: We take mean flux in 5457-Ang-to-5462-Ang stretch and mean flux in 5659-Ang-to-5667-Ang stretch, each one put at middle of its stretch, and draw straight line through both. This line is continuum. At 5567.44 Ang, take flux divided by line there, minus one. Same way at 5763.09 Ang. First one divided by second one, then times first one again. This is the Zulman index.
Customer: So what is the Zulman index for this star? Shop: 0.00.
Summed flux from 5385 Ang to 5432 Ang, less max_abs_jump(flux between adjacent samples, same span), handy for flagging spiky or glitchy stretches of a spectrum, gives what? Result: 56.4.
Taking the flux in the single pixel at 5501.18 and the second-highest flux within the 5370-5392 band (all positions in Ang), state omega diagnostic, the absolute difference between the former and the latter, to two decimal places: 0.12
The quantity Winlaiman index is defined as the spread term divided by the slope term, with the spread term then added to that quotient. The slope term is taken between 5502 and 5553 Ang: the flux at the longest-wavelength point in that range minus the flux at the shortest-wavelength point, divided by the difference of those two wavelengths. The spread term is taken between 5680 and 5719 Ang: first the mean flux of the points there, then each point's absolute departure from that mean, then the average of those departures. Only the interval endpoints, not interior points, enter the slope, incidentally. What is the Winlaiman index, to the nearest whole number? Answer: -56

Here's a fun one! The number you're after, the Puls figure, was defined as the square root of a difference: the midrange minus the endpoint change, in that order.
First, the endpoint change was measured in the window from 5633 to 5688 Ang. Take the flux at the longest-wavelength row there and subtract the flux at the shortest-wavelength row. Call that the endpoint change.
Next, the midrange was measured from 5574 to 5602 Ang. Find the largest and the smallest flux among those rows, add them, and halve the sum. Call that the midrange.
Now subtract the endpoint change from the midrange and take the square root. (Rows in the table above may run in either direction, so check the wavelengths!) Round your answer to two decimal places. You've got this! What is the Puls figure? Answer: 1.96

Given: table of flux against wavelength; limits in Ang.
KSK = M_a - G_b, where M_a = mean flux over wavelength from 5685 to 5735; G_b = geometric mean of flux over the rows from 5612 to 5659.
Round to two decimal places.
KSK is -0.16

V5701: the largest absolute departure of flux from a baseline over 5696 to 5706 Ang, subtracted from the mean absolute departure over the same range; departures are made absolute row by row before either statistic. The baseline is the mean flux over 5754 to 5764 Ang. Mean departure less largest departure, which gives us -0.030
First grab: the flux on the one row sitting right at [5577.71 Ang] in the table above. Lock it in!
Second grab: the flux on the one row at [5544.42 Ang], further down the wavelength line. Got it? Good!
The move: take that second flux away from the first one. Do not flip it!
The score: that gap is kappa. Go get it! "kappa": 0.35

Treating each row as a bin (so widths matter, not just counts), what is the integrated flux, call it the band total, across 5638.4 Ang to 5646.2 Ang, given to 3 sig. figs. 24.6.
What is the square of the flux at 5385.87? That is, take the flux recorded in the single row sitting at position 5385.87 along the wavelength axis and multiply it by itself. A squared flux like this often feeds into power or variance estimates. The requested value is 10.7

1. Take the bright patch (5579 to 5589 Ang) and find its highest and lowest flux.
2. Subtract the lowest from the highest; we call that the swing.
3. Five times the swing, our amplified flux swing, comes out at 1.40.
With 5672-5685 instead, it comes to 1.75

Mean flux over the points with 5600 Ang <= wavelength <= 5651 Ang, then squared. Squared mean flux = 10.1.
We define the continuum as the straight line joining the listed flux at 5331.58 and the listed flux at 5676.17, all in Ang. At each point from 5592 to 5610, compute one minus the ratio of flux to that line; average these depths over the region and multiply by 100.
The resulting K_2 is 3.5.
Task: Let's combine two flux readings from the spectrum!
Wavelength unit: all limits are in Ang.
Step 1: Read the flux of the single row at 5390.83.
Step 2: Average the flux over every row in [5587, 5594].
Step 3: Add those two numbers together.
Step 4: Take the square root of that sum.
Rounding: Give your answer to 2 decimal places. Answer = 2.47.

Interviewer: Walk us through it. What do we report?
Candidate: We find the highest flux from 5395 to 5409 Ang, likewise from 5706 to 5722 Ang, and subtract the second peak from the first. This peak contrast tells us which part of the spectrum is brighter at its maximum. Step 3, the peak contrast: -0.15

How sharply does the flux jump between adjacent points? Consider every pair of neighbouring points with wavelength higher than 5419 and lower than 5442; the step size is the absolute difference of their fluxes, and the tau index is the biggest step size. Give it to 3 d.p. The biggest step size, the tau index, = 0.330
